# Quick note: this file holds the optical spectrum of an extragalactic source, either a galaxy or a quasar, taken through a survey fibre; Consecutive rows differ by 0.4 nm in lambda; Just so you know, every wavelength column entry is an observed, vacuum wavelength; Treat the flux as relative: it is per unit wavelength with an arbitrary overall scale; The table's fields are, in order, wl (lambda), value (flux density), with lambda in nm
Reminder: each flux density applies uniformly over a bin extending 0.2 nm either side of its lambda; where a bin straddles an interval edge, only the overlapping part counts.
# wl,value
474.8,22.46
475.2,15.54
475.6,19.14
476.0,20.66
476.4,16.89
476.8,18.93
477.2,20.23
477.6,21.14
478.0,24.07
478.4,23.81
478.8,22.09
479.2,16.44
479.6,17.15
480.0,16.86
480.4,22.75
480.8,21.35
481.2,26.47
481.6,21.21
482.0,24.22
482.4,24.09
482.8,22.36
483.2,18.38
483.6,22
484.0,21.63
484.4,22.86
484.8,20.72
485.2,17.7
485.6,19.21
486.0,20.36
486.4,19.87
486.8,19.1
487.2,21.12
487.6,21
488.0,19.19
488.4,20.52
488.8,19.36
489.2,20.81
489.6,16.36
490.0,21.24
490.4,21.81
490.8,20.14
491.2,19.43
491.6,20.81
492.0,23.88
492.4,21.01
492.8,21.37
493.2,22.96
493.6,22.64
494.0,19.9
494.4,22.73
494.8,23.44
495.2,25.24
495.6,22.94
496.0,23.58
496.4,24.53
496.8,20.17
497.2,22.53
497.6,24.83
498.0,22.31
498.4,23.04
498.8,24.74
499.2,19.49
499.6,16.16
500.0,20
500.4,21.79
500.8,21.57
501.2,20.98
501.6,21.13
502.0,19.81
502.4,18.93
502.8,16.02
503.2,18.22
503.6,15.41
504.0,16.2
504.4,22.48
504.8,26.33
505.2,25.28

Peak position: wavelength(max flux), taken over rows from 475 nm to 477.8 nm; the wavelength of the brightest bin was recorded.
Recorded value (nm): 477.6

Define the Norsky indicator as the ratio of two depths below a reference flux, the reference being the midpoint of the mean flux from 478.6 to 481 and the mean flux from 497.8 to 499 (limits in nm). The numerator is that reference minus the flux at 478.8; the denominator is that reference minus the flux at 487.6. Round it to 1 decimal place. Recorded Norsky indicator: -1.7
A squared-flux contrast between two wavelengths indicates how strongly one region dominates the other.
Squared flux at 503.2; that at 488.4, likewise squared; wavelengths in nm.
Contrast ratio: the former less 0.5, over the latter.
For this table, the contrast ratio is 0.79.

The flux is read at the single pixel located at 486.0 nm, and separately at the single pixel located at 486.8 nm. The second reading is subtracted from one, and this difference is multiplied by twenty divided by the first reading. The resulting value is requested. -17.8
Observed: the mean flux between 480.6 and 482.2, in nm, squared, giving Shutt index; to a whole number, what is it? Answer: 543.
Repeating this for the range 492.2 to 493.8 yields 484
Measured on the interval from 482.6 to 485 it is 455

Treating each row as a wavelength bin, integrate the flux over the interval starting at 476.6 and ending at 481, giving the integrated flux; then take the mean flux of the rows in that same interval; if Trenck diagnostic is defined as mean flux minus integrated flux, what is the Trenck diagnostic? -69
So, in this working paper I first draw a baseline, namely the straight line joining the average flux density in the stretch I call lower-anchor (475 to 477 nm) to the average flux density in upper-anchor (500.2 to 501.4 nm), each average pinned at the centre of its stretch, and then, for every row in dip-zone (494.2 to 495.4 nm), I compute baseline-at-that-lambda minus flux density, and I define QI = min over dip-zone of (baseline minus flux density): -5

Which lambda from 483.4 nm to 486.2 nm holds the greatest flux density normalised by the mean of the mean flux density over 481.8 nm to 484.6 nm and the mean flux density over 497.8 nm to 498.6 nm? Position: 484.4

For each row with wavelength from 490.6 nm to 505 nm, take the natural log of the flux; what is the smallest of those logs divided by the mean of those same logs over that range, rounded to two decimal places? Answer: 0.90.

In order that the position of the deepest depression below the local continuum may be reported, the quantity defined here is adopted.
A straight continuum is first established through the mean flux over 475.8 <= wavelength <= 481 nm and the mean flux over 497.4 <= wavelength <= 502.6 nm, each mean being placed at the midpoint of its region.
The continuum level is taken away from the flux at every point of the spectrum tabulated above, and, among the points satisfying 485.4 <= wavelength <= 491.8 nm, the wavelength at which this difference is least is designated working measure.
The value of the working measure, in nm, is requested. 489.6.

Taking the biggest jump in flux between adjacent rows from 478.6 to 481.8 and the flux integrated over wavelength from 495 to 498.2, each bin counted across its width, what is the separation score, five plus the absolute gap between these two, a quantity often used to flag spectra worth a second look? 73.6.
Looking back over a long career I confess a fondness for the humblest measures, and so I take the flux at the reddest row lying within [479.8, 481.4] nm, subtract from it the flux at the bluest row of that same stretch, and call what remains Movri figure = 10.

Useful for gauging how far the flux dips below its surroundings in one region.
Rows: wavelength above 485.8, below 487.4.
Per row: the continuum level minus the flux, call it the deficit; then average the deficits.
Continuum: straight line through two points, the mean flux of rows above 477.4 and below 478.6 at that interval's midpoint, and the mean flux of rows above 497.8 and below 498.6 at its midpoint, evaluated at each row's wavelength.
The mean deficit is 2.8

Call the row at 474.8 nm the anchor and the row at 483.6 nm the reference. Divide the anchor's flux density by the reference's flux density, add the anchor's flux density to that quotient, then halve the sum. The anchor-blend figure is 11.7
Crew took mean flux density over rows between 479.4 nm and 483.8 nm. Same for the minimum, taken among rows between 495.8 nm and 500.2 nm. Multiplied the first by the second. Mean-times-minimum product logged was 348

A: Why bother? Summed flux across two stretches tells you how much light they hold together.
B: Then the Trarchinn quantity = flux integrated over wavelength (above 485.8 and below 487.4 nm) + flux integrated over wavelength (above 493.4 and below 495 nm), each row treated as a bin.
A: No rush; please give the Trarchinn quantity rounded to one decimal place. 67.7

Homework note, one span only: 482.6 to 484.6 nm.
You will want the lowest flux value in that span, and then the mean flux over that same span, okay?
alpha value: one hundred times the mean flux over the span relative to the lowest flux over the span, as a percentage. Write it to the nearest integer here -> 117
